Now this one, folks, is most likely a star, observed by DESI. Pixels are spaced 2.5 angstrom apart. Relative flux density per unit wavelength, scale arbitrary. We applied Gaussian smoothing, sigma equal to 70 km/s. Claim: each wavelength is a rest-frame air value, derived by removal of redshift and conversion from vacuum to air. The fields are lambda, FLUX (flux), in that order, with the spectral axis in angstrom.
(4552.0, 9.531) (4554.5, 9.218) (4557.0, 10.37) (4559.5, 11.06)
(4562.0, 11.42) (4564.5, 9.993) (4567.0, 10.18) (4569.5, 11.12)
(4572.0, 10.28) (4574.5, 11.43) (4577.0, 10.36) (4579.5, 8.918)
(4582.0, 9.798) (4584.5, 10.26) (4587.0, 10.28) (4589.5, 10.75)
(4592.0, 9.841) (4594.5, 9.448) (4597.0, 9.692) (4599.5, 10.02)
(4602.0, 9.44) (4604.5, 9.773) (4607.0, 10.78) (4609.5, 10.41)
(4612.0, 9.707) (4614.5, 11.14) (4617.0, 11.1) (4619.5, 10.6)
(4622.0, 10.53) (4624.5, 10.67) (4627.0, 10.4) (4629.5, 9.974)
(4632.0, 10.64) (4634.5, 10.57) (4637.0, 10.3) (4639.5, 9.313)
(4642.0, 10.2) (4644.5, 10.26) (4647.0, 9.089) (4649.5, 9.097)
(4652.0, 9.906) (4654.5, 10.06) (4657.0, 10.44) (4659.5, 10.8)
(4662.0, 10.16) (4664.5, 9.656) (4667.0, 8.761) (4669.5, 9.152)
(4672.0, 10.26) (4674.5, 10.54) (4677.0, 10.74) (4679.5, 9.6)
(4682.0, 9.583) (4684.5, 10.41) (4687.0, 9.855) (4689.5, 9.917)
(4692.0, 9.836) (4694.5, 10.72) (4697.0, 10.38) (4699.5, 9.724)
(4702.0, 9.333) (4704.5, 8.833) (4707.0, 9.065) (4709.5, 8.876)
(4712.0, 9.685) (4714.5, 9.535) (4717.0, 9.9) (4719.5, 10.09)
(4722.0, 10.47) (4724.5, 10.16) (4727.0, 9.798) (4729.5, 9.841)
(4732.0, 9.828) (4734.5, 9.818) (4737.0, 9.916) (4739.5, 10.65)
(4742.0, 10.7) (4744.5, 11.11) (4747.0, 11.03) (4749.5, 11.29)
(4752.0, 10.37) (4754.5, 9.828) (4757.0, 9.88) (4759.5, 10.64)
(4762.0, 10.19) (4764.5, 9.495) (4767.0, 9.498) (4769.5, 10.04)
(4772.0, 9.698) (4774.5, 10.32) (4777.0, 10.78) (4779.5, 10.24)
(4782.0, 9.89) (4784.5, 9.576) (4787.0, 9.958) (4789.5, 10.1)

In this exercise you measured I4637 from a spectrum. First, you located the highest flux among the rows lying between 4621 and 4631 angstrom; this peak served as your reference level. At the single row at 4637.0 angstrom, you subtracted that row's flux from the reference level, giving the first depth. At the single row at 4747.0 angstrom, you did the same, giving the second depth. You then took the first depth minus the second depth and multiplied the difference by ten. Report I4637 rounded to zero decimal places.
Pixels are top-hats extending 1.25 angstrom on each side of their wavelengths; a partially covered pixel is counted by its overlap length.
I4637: 7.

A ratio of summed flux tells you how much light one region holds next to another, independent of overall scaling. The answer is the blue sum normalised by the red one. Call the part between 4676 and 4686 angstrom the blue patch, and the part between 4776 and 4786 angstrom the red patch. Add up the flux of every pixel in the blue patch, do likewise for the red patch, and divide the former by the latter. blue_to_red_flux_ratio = 1.00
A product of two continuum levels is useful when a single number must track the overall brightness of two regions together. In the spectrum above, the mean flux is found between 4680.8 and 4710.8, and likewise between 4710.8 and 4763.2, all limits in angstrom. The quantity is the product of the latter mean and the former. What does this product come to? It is 99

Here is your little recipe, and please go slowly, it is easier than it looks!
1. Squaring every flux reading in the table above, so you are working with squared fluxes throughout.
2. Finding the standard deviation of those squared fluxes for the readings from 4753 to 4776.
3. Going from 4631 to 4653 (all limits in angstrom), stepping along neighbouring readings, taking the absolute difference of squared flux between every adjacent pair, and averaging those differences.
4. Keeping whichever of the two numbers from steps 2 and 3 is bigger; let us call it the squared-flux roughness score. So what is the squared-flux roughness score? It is 10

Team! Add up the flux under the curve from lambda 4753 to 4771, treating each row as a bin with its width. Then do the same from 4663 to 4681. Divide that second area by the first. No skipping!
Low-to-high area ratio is 0.99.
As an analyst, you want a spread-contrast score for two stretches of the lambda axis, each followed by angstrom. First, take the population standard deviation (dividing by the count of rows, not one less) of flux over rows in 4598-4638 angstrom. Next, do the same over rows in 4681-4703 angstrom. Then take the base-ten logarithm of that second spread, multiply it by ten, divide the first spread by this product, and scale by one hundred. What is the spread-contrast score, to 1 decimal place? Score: -12.4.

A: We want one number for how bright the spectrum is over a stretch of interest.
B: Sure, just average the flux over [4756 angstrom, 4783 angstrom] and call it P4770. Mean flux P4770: 10.1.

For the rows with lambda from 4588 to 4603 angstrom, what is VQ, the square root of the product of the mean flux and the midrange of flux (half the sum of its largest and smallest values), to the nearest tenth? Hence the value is 10.0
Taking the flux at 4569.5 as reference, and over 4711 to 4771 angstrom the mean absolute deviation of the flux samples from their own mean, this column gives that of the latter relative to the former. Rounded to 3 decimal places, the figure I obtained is 0.038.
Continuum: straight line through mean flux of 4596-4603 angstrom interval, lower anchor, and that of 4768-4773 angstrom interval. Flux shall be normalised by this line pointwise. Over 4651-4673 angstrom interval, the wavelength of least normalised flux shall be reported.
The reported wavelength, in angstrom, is 4667.0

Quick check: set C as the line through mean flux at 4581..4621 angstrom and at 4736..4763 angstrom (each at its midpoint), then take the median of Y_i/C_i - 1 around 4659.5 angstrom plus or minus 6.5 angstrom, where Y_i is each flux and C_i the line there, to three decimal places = -0.016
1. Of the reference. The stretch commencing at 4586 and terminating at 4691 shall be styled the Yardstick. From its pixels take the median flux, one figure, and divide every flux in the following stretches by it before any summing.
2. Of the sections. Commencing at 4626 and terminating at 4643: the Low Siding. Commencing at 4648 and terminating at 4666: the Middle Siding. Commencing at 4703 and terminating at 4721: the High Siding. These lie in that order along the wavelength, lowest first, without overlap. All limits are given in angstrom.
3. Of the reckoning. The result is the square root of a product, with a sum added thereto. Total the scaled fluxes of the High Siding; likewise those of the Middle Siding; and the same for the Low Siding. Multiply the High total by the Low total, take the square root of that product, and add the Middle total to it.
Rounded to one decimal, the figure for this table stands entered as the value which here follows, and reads 13.6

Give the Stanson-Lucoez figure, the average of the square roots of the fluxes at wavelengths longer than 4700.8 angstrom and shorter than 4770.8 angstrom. 3.16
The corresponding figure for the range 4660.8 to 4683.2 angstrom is 3.13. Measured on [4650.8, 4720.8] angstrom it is 3.14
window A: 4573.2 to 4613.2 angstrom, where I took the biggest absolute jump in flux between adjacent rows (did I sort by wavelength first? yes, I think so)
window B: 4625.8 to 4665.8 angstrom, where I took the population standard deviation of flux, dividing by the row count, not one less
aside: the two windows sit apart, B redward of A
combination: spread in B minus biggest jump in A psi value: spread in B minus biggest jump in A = -0.93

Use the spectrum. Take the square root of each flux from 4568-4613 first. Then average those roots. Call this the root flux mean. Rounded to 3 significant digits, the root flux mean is 3.18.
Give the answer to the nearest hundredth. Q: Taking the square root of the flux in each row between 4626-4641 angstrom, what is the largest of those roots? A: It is 3.26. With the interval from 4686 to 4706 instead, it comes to 3.27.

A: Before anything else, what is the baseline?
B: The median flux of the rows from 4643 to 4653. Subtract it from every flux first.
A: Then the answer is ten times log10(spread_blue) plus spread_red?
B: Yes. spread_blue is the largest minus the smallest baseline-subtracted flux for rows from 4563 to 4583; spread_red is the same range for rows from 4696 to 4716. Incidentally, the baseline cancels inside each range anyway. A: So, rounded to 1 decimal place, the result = 5.5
